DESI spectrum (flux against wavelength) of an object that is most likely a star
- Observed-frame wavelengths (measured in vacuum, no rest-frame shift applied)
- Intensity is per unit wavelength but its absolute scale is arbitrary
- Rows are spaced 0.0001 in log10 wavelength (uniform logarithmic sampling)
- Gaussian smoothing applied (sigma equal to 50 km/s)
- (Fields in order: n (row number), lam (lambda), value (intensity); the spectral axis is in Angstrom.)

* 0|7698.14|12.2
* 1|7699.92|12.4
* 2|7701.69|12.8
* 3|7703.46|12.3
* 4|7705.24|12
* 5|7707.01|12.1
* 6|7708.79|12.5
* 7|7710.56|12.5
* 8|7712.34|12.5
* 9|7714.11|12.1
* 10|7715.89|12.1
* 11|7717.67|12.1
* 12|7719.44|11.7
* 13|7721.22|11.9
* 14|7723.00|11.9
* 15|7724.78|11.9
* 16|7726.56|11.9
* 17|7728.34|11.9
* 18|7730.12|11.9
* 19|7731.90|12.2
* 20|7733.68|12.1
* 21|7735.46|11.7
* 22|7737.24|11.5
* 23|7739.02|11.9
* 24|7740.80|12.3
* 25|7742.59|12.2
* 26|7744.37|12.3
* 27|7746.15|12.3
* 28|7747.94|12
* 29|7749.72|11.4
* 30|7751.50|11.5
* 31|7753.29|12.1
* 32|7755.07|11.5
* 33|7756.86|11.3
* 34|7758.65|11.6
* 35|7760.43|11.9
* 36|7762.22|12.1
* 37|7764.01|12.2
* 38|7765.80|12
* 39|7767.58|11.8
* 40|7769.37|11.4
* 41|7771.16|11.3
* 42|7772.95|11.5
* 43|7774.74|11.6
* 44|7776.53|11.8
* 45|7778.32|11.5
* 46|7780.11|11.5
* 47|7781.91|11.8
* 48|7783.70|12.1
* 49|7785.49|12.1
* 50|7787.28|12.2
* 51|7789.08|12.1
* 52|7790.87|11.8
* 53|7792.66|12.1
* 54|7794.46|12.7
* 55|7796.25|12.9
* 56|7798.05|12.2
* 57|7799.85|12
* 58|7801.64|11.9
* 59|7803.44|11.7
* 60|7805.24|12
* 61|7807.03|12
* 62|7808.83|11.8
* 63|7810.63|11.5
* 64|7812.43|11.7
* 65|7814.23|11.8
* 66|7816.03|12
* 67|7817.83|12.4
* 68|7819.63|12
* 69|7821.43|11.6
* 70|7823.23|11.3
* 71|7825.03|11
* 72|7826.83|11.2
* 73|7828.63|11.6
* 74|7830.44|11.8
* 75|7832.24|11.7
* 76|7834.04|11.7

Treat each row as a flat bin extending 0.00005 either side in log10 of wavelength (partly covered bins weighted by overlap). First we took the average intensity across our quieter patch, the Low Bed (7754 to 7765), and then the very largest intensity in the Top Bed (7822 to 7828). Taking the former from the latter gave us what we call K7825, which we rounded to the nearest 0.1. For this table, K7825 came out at -0.5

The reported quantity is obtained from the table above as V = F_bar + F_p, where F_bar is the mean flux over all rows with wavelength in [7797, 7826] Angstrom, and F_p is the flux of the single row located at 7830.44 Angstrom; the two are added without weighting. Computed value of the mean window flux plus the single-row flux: 23.61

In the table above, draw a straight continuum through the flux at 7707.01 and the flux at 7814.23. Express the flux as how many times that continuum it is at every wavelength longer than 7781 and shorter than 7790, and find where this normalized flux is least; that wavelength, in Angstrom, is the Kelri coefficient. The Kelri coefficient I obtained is 7781.91 Angstrom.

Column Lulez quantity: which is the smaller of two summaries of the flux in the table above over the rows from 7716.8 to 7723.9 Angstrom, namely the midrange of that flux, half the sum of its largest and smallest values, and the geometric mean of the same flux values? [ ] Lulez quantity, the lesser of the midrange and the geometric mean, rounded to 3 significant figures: 11.9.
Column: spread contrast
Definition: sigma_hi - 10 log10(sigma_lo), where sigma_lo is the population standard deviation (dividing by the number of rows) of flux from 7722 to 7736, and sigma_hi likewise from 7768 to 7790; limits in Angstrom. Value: 8.8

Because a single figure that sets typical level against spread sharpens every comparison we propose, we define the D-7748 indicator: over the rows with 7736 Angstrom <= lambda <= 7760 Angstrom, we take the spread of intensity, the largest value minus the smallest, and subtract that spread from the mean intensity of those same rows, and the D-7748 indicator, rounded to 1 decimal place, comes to 10.8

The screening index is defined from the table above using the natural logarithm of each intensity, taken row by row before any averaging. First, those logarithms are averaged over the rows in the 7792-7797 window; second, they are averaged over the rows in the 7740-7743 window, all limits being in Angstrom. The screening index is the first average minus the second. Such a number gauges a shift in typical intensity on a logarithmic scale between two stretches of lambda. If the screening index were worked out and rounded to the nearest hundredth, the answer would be 0.03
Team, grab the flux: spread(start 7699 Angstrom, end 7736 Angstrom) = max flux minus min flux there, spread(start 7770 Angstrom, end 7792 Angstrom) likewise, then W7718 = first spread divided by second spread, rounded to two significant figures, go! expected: 1.2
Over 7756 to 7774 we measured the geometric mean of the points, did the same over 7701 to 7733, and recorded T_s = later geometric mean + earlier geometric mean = 23.8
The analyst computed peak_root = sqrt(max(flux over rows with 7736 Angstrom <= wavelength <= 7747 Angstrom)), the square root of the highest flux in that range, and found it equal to 3.51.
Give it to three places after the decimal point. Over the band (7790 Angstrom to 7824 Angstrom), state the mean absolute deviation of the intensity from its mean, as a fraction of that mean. 0.023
